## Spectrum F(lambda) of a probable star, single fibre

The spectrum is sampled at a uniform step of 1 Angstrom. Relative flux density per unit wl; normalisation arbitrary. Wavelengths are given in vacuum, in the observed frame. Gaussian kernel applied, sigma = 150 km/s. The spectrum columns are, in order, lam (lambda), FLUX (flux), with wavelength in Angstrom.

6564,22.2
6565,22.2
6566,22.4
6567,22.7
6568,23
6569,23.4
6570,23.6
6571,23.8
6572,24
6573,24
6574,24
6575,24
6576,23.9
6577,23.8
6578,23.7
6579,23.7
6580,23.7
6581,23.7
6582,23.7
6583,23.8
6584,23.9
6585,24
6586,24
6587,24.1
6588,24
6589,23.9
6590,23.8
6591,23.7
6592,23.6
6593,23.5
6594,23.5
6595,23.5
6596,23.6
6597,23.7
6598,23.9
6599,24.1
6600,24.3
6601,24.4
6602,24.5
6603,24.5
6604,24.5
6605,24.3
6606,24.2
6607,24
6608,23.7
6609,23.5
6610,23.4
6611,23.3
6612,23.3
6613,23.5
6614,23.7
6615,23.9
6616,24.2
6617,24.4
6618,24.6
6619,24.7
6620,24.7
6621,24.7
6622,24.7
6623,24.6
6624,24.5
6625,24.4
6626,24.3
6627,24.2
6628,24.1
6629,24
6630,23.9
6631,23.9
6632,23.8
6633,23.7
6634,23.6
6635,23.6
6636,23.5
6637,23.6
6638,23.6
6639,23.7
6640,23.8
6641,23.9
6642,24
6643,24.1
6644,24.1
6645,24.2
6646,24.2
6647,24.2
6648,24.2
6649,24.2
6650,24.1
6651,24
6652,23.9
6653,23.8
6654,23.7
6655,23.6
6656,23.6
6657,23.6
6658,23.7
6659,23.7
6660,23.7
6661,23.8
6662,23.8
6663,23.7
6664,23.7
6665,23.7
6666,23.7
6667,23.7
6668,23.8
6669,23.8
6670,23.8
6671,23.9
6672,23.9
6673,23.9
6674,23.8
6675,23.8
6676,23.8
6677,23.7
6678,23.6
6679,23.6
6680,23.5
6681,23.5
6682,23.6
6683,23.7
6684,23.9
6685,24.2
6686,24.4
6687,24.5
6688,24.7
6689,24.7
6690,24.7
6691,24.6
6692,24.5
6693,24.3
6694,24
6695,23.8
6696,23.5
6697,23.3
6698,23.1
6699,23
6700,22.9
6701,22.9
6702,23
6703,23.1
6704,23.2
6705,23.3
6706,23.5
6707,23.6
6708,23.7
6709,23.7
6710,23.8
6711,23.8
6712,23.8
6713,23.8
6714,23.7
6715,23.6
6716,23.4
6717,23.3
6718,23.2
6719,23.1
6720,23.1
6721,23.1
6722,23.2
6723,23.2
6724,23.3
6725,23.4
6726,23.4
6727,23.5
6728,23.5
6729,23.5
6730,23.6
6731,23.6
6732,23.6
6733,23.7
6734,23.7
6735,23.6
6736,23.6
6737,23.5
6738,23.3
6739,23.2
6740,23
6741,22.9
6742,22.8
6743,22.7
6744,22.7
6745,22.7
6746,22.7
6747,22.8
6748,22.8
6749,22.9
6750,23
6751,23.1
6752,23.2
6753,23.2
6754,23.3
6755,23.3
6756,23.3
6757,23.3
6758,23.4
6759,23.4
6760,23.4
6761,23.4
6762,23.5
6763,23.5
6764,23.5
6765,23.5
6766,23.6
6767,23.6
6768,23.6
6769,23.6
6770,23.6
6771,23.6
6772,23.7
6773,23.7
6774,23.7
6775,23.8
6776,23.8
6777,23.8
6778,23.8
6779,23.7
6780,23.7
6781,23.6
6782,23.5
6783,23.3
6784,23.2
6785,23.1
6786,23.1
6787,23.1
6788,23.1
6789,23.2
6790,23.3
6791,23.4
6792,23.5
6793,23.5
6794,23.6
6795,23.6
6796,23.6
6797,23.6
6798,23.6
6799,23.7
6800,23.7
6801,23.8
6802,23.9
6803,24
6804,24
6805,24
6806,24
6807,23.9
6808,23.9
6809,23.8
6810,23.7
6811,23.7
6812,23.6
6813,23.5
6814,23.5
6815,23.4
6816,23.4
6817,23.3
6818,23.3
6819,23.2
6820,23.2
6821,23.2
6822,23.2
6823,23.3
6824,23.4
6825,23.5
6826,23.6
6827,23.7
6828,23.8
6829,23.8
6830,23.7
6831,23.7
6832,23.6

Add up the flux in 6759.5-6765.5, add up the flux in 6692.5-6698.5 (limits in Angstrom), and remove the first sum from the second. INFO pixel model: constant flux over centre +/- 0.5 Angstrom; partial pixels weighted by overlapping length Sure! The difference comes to 1.2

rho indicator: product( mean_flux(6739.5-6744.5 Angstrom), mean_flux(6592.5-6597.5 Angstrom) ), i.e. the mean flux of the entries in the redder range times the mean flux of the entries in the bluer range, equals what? 538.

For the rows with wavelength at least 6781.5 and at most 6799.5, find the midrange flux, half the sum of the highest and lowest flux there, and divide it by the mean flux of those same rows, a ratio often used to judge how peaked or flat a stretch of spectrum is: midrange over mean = 1.000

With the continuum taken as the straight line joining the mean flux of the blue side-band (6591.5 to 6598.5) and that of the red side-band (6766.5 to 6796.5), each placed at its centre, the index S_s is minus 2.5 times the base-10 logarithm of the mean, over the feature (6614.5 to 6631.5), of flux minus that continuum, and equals 0.3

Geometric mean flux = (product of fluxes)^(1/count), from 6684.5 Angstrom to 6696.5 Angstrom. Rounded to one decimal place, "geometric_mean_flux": 24.3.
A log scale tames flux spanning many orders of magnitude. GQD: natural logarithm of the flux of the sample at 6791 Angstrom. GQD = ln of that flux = 3.15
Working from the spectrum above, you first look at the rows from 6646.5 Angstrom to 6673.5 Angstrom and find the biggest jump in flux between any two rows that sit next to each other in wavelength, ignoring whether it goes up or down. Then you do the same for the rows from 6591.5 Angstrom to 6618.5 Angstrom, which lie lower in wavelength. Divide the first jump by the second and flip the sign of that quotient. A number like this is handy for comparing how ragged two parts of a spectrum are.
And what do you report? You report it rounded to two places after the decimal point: -0.33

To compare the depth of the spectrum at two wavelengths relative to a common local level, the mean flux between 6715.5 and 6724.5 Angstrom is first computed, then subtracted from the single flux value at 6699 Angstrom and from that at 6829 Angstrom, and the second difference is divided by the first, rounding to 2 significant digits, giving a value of -2.8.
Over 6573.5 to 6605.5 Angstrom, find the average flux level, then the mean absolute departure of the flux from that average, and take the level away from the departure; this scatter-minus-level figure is -23.7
